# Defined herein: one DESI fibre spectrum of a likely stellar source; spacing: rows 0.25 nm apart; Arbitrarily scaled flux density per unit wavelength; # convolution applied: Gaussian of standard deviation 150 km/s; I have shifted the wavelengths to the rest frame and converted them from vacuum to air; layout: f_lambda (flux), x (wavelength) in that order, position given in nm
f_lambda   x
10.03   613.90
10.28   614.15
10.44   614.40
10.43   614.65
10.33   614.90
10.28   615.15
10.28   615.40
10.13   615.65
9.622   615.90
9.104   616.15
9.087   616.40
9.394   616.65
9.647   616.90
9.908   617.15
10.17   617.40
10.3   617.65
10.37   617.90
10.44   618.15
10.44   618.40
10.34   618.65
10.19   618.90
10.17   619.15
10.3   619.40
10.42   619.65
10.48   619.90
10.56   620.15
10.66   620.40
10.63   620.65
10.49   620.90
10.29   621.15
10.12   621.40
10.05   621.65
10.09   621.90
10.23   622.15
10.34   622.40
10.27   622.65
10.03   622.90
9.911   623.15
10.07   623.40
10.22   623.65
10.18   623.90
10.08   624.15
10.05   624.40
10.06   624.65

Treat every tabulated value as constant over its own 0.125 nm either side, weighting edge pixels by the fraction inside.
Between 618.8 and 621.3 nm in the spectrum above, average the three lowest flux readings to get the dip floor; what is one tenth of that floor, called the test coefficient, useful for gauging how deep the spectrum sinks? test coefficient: 1.02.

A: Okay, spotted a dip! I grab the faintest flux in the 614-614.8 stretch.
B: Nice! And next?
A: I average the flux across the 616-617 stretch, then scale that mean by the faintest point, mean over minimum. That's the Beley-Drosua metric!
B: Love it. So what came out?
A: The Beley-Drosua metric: 0.91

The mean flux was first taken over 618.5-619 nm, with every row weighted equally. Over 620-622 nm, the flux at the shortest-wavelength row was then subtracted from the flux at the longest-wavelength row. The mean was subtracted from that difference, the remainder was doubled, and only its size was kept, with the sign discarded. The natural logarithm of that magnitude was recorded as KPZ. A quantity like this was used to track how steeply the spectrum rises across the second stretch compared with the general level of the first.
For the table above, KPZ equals 3.07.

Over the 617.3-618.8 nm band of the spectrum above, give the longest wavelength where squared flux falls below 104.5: 617.40 nm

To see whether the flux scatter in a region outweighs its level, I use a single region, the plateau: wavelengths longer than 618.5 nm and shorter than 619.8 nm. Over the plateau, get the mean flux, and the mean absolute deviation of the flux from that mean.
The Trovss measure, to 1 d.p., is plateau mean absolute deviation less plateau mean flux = -10.2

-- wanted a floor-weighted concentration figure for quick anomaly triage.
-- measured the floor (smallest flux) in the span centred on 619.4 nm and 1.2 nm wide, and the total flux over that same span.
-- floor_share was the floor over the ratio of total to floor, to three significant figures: 2.01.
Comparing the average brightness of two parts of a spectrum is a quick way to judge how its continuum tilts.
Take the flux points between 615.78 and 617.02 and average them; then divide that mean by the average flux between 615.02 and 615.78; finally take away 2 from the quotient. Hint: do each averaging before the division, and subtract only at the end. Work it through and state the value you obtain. -1.08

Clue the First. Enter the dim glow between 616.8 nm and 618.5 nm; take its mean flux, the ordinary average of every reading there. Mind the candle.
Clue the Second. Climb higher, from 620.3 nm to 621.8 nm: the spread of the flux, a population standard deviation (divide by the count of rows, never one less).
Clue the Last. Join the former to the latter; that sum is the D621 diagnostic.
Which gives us 10.4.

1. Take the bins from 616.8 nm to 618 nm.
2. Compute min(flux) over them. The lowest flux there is 9.647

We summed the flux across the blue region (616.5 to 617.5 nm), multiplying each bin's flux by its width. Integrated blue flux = 10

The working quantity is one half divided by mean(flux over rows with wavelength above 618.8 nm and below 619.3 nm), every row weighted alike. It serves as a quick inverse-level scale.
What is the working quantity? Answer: 0.0491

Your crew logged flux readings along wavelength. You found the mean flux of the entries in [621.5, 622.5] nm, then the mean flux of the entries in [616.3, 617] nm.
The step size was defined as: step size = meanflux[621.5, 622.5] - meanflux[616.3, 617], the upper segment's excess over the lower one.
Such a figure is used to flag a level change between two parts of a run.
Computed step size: 0.80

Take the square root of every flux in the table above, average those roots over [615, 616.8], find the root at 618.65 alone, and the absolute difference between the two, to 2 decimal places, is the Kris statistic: 0.10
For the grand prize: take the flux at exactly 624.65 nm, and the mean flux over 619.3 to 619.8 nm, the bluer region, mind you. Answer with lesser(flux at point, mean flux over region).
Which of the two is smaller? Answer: 10.06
